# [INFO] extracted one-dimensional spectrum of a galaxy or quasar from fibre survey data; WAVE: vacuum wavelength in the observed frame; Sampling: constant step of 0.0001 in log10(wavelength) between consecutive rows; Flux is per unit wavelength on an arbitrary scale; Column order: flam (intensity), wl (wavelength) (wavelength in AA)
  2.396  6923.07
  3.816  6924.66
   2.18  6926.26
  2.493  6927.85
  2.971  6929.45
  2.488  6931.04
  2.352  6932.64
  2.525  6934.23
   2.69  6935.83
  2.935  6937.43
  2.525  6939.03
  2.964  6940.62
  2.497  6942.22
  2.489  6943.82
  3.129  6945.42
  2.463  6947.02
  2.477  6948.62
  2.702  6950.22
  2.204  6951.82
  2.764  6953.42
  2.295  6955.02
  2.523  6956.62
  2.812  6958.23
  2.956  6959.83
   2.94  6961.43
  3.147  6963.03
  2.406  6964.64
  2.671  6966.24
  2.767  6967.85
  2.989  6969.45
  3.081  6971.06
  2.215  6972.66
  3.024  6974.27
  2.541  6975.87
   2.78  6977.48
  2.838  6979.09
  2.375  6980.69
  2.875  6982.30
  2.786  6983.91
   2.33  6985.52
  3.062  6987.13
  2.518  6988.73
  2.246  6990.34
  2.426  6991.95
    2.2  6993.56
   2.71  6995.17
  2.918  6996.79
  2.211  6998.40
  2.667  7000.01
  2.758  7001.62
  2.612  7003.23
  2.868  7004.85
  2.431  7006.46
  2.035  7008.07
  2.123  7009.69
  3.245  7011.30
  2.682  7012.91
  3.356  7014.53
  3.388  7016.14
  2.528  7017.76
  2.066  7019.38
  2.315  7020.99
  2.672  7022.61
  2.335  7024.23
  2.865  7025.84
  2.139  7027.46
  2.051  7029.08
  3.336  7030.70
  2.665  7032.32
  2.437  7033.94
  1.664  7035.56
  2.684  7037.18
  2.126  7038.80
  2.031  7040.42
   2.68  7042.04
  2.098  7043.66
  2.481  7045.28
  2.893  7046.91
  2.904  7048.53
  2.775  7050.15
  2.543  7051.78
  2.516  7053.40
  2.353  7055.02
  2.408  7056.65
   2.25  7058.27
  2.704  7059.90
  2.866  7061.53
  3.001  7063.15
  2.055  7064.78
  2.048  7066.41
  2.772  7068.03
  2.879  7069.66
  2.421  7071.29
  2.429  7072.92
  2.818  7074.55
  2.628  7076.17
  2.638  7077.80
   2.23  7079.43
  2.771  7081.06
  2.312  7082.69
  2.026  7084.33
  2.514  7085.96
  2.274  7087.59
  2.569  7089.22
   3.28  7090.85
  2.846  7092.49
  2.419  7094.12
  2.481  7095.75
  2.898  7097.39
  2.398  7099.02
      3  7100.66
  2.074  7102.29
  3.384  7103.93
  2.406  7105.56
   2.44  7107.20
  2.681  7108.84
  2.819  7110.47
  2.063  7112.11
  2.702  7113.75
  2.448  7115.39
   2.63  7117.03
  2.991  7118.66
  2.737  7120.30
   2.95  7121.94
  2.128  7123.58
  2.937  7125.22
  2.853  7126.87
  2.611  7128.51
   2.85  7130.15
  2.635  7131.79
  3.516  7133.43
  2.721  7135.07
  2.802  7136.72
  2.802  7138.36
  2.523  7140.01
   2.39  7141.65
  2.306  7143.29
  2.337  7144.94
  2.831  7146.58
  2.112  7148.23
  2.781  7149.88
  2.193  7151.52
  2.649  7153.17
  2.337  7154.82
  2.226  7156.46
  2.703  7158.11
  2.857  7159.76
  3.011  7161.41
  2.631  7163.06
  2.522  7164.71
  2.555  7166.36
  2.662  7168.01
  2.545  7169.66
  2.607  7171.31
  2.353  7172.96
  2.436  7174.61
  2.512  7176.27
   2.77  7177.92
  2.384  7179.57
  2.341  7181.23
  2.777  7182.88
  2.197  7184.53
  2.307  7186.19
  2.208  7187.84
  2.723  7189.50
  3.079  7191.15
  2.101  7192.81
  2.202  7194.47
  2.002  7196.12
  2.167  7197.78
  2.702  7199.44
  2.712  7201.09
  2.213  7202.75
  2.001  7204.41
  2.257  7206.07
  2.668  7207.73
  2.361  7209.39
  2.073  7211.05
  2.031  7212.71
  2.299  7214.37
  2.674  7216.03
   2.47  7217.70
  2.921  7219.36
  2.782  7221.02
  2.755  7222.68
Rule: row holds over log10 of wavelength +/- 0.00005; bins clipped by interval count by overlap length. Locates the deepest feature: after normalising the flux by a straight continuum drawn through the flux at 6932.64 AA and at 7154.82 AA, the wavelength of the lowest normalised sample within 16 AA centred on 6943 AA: 6947.02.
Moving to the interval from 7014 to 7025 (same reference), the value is 7019.38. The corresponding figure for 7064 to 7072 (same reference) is 7066.41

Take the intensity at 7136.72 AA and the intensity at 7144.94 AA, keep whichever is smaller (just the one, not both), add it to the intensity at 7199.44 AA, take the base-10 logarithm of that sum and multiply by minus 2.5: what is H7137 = -1.76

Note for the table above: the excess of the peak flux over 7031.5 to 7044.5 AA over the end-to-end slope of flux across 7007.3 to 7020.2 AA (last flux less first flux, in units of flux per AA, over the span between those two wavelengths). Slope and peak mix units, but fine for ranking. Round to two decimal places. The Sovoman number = 2.68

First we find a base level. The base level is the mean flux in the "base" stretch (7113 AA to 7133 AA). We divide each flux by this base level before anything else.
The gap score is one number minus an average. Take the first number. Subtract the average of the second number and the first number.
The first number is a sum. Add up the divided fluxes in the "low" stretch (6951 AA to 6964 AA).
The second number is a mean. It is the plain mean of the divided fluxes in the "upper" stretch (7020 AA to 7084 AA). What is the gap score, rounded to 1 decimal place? 3.5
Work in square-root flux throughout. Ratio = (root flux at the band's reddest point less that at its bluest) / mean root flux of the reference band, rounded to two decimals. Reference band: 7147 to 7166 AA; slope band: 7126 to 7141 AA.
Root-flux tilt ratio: -0.06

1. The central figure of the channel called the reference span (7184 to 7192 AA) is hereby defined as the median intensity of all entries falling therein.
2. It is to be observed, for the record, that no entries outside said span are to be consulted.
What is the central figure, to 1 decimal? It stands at 2.3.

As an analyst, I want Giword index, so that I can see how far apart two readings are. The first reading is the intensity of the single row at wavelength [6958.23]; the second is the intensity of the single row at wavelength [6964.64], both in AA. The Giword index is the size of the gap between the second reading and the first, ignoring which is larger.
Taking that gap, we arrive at 0.41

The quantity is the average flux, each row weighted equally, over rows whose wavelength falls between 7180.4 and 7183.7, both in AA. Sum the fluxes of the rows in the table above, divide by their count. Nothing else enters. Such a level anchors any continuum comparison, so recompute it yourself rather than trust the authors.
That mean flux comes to 2.56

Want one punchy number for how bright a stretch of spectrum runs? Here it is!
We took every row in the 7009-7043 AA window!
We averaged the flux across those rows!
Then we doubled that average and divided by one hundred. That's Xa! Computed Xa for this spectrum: 0.0508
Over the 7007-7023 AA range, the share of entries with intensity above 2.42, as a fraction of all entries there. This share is 0.60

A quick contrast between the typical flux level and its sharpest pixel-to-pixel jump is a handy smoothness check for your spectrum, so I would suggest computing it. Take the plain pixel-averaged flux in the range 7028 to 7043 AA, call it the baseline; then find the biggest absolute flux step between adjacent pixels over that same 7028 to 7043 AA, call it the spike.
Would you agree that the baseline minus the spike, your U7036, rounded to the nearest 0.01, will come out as 1.12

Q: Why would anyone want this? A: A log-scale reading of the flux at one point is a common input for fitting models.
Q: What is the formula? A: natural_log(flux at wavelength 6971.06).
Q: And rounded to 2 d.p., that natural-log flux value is 1.13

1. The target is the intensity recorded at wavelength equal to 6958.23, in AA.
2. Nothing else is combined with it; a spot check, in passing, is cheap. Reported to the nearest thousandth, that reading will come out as 2.812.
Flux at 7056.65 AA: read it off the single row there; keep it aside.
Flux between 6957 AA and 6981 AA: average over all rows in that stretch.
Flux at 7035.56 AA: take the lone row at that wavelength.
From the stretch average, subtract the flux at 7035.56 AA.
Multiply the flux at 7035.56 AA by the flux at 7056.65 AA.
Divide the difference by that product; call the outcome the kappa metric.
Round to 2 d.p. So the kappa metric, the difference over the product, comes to 0.28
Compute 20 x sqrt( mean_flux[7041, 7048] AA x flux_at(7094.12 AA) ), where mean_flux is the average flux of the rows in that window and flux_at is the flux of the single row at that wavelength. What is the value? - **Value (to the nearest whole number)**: 50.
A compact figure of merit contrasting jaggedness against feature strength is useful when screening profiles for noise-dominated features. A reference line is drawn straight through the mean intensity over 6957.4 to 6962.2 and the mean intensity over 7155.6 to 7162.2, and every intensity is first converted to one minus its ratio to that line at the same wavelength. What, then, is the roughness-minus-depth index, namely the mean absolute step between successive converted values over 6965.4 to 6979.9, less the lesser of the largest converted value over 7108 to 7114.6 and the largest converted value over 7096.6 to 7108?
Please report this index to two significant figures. -0.12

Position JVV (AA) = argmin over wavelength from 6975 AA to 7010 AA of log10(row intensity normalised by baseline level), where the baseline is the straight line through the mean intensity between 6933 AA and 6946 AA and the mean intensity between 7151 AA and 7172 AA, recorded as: 7008.07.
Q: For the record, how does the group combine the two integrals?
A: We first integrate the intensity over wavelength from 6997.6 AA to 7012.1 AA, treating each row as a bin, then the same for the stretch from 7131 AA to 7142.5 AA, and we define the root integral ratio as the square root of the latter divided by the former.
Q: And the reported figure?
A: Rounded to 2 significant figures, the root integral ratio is 0.93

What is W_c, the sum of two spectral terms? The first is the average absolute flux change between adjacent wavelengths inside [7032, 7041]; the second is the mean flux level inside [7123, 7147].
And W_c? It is 3.22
